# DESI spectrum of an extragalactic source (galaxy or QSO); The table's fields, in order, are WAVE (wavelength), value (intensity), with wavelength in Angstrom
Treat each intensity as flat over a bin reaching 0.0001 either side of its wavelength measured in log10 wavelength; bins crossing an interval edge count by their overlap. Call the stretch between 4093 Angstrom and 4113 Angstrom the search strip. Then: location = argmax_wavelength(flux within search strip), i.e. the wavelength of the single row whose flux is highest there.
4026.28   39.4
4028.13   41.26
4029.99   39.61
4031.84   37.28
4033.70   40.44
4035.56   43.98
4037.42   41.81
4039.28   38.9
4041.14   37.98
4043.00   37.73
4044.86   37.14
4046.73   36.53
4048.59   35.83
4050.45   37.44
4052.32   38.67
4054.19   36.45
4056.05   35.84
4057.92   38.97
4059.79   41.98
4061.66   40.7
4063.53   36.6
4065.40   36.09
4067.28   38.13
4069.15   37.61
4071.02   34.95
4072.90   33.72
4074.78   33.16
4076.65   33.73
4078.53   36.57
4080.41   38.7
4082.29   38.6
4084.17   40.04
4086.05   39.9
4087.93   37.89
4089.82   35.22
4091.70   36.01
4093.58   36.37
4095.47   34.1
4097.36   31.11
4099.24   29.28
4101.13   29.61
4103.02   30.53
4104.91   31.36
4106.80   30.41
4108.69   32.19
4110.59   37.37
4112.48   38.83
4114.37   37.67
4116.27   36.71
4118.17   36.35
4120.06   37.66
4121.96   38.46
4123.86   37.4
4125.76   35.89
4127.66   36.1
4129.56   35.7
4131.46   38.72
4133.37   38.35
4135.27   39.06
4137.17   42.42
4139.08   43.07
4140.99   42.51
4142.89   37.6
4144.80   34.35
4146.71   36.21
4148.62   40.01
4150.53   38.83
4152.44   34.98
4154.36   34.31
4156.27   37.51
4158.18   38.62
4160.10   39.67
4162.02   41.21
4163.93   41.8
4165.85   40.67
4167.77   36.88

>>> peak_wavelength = 4112.48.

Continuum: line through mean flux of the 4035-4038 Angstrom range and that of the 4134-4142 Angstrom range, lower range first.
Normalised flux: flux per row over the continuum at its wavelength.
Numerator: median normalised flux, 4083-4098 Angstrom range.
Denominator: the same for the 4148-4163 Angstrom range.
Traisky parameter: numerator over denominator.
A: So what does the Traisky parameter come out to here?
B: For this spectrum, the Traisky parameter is 0.92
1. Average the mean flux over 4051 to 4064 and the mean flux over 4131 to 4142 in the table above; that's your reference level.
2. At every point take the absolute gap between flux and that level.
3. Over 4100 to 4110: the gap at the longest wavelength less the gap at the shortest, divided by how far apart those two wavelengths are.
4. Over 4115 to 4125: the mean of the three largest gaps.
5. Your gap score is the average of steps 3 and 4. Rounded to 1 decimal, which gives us 1.2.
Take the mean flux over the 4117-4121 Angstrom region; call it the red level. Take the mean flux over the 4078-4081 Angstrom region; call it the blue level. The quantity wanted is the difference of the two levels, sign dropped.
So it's 0.6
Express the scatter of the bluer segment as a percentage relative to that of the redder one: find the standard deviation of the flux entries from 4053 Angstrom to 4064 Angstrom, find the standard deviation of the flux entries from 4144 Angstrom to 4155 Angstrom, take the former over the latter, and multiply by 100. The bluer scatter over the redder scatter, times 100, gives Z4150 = 104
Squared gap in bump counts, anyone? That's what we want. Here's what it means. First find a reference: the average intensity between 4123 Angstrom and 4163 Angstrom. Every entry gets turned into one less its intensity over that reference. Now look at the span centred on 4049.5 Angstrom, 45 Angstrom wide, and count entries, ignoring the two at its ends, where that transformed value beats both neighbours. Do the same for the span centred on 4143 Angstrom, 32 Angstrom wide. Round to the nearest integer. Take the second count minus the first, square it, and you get 0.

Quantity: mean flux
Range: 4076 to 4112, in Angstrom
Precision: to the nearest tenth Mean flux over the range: 34.7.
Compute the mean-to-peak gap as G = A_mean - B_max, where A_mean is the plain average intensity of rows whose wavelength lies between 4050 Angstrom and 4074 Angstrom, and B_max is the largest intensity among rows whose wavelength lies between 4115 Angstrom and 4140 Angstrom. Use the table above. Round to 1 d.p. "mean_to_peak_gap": -5.6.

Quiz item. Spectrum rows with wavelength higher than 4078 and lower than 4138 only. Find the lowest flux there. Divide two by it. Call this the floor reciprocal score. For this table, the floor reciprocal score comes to 0.0683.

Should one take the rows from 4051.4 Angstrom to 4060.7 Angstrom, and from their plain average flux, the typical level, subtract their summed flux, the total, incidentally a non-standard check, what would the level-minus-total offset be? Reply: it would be -154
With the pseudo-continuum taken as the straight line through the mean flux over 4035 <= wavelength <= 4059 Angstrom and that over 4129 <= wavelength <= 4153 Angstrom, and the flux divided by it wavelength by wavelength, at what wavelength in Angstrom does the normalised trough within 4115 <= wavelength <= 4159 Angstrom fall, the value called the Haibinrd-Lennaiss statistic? 4154.36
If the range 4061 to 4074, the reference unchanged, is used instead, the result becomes 4072.90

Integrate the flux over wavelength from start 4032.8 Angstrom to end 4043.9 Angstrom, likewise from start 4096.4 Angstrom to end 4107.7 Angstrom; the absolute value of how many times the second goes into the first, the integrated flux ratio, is 1.30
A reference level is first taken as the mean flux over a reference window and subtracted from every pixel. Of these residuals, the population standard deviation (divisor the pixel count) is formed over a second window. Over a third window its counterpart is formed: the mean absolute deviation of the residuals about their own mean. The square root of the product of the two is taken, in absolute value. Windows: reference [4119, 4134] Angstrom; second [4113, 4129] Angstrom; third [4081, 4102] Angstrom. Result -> 1.6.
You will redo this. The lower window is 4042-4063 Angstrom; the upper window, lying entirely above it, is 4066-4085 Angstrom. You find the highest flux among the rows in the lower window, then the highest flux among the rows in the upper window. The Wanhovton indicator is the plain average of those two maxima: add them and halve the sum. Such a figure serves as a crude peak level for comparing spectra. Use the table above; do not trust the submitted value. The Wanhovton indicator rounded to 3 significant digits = 41.0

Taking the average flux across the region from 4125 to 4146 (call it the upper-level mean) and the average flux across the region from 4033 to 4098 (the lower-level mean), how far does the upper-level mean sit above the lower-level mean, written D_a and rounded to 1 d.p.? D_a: 1.1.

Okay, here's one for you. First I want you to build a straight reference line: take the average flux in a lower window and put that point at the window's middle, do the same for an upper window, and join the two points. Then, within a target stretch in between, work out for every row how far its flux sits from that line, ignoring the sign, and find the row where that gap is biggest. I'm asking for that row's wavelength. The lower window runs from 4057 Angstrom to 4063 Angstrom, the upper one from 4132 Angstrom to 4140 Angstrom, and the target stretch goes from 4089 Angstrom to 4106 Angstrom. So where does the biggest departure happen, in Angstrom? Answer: 4099.24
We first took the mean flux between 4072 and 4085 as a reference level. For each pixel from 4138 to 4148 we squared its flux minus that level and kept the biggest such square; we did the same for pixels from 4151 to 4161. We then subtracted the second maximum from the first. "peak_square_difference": 34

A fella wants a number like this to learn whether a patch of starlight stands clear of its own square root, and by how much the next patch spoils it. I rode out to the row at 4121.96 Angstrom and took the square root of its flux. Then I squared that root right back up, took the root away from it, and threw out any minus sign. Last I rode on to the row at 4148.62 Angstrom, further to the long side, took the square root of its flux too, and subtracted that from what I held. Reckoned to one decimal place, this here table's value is 25.9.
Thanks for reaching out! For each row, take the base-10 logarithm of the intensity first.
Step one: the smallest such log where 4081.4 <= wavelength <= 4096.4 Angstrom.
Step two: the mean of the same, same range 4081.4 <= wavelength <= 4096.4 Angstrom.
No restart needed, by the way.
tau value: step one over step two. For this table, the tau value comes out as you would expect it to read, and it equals 0.976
